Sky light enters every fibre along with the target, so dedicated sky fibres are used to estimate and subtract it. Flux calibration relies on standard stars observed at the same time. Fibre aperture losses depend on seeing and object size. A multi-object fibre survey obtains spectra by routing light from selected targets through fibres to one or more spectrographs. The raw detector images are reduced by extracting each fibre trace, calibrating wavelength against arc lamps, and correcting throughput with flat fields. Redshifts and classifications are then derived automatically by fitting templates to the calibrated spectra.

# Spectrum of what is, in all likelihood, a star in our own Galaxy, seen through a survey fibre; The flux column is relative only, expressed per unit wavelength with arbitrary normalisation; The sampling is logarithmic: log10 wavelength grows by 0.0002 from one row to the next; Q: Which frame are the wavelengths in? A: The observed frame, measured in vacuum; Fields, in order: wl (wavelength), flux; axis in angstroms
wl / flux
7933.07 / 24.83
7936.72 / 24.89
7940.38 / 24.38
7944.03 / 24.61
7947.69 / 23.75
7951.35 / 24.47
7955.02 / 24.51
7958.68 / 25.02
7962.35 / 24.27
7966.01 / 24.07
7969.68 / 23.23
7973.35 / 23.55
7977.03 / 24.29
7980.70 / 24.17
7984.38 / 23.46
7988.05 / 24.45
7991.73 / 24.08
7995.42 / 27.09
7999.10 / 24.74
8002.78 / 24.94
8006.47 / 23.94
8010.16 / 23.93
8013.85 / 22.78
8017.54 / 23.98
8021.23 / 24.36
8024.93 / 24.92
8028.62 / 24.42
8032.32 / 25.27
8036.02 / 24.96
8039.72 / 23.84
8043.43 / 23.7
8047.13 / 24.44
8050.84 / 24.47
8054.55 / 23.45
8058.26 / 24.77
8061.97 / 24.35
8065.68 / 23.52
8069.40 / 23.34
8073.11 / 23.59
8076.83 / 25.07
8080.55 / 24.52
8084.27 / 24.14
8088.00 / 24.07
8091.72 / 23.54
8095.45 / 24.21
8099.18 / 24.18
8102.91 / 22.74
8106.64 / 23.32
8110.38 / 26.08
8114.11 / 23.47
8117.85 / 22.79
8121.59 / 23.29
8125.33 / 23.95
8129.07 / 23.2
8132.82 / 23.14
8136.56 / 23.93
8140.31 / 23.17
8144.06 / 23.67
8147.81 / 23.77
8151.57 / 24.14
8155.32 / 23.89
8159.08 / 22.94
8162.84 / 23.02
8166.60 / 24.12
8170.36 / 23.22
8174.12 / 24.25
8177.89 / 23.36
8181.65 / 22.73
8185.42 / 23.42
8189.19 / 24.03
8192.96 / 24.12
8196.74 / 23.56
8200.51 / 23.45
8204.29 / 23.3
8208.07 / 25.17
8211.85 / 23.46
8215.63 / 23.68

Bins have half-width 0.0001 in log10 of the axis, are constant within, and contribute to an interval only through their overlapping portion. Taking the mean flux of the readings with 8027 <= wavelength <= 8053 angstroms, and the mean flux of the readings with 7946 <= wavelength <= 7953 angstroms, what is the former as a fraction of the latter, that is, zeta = 1.01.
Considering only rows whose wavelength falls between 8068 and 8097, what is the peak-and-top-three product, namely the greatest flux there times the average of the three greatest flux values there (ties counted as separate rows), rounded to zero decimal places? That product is 617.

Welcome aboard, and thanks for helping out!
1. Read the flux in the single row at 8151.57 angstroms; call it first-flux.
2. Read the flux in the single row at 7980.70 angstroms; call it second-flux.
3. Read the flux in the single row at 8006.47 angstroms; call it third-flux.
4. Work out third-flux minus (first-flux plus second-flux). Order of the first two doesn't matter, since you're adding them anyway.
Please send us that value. -24.4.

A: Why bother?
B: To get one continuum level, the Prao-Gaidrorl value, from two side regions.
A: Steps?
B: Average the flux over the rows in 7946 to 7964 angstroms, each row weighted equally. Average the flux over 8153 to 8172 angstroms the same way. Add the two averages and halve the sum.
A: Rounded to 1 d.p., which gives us 23.9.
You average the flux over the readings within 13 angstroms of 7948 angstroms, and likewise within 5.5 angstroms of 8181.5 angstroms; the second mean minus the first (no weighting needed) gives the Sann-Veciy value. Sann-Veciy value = -1.3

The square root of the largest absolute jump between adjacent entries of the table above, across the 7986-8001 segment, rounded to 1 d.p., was 1.7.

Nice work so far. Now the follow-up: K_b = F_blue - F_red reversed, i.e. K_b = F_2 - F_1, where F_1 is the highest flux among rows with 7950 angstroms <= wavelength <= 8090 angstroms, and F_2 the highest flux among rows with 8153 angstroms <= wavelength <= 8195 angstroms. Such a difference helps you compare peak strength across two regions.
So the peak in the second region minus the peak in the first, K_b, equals -3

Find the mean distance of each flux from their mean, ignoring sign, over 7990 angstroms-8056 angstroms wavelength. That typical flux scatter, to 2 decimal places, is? 0.62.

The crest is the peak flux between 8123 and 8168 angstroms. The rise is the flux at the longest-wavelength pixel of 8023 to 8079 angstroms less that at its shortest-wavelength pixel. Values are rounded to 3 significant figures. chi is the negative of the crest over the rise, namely -161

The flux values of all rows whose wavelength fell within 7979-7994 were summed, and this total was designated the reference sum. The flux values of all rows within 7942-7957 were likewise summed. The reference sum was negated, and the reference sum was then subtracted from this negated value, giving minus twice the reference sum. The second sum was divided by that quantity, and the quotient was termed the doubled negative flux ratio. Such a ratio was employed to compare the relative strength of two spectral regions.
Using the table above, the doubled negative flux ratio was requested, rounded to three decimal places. -0.506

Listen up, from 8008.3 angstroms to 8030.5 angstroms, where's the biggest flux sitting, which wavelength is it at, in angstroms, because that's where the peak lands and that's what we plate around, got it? 8024.93 angstroms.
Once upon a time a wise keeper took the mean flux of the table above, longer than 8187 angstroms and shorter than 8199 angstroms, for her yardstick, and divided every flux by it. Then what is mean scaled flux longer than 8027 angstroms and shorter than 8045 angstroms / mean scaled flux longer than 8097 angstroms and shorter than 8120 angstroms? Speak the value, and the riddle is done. 1.03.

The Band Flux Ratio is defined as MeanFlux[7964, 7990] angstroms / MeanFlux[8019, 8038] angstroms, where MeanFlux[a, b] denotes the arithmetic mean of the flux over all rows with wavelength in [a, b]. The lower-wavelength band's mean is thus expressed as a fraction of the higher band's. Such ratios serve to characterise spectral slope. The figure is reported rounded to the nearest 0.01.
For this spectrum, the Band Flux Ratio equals 0.96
